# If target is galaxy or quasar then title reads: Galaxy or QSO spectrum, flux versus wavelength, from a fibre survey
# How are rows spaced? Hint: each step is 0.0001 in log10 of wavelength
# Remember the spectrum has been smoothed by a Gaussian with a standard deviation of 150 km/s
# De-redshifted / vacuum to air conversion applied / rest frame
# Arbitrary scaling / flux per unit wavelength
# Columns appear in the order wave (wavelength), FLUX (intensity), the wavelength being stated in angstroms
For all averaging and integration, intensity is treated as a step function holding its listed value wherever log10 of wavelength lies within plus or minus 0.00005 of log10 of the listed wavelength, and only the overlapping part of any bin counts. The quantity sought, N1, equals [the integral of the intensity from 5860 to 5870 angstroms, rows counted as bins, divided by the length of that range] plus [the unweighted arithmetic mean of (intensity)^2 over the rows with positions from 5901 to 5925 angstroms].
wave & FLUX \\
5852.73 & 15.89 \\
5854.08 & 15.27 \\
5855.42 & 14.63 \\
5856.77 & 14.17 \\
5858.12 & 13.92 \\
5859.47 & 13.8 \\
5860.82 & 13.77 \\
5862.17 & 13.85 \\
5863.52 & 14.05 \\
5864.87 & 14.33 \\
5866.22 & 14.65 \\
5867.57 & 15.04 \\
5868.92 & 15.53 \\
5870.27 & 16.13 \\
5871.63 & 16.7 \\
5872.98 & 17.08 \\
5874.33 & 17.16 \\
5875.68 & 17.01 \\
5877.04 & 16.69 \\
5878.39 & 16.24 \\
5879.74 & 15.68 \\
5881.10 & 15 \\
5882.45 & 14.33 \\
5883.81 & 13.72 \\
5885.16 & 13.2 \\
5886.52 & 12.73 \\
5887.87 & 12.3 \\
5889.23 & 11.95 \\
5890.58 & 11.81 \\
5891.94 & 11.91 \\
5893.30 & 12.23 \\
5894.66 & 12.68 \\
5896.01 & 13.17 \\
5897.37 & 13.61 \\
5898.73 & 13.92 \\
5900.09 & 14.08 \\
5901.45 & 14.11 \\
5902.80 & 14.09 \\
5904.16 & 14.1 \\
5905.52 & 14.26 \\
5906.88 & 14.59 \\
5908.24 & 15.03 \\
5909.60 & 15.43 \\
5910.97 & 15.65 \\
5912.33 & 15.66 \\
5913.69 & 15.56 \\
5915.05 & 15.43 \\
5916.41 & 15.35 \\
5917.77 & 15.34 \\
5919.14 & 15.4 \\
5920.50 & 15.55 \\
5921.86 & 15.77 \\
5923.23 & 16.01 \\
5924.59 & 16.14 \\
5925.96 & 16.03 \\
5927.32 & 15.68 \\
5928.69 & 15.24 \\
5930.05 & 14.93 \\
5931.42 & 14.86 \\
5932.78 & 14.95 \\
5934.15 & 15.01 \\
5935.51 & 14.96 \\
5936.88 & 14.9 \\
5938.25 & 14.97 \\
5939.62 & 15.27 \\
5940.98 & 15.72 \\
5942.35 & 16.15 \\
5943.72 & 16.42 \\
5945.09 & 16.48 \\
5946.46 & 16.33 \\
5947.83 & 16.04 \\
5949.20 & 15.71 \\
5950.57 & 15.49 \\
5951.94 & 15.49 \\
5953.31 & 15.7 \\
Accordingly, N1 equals 246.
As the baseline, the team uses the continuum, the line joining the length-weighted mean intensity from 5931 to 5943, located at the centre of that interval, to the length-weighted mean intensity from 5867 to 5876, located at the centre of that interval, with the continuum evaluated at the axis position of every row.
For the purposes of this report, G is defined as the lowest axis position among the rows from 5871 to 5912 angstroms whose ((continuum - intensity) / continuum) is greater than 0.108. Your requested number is 5882.45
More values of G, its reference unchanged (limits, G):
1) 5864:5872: 5864.87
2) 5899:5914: 5900.09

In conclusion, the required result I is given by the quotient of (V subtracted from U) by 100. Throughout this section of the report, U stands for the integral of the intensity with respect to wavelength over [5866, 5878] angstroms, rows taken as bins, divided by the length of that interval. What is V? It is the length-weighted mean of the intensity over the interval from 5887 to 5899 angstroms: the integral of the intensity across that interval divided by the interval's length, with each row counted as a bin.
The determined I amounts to 0.037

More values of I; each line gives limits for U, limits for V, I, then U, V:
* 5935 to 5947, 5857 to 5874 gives 0.008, 15.7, 14.9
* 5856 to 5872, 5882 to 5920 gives 0.006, 14.6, 14.0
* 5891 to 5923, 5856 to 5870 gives 0.001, 14.5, 14.4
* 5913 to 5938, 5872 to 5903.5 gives 0.012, 15.4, 14.1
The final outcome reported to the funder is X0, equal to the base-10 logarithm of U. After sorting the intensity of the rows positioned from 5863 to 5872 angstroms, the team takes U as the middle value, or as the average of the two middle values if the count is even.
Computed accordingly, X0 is 1.18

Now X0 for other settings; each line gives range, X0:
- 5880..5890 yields 1.12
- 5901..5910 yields 1.15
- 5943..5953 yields 1.21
